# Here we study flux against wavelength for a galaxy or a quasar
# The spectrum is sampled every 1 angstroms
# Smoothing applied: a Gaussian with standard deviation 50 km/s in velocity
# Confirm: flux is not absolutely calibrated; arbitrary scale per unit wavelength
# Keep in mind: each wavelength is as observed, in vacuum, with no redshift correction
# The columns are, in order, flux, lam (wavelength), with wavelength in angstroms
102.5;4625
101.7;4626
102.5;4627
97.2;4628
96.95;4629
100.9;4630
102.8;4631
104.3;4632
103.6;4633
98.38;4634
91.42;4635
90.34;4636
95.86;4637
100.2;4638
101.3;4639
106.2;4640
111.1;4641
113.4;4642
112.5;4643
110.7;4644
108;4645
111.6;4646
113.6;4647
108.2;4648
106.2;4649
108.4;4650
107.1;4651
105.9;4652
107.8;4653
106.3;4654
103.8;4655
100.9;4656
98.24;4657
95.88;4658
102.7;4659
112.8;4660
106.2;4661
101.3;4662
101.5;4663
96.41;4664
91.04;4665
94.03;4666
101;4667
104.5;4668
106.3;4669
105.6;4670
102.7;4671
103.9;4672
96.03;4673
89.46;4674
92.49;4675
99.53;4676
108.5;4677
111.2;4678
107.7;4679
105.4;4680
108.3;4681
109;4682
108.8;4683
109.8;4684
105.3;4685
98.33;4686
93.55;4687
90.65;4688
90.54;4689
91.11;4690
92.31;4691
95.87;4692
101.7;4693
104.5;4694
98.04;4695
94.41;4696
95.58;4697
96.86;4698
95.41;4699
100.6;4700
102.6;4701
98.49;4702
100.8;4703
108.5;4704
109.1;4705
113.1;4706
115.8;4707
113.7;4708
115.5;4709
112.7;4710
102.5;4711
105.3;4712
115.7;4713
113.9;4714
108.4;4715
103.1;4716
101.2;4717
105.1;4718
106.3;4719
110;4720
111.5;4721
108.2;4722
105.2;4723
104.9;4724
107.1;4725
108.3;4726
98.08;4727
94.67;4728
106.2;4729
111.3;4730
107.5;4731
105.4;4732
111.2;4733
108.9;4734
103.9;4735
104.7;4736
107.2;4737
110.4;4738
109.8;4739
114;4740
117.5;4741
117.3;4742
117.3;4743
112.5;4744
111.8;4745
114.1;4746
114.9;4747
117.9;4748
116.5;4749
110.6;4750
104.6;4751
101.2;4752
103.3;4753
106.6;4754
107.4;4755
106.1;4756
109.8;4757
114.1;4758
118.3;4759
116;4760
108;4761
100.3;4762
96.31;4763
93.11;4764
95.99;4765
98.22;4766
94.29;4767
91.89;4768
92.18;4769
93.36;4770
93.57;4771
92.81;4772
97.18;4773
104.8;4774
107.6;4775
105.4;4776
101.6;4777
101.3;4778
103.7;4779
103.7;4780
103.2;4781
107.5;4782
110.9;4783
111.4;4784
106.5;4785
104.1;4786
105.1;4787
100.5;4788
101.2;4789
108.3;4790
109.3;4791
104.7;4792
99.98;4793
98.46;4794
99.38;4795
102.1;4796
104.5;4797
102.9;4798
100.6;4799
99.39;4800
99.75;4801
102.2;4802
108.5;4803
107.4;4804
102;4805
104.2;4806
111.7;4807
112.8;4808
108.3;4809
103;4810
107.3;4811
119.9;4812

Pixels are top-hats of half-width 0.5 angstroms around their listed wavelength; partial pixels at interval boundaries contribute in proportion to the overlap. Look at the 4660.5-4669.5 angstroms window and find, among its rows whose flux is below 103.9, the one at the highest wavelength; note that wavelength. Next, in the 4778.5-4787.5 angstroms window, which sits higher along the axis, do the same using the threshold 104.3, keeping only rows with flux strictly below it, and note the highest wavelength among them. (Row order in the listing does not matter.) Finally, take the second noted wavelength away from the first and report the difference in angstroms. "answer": -119 angstroms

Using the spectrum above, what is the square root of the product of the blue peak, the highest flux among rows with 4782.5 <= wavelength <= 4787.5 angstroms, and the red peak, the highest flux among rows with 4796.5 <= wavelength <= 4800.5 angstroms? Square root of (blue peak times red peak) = 107.9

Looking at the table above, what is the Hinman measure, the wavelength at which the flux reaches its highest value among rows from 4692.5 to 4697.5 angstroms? 4694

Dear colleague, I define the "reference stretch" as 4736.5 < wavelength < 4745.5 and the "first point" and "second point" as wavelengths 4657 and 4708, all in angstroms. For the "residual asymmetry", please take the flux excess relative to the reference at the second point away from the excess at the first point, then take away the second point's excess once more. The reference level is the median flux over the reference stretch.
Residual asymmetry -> -17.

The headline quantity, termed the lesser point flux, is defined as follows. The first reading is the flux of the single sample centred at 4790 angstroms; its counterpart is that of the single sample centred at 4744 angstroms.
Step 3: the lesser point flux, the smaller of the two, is 108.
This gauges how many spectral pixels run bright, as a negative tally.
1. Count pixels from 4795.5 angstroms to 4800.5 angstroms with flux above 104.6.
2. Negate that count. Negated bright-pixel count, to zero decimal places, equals 0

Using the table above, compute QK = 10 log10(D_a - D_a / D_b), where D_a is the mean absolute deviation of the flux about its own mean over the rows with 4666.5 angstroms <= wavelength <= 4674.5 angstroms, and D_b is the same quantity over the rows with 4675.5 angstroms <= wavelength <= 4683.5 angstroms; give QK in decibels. 4.0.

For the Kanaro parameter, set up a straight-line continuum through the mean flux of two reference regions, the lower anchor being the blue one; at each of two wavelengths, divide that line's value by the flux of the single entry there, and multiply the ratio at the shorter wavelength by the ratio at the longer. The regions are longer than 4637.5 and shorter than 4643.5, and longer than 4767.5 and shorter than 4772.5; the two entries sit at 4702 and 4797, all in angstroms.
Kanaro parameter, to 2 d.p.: 0.88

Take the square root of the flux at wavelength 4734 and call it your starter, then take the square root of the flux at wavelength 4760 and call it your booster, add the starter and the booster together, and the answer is 21.2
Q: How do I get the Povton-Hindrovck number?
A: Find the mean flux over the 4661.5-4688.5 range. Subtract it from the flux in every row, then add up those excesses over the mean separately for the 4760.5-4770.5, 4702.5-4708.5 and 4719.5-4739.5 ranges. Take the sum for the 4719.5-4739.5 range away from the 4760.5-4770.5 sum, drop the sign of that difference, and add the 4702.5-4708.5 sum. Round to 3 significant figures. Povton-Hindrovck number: 207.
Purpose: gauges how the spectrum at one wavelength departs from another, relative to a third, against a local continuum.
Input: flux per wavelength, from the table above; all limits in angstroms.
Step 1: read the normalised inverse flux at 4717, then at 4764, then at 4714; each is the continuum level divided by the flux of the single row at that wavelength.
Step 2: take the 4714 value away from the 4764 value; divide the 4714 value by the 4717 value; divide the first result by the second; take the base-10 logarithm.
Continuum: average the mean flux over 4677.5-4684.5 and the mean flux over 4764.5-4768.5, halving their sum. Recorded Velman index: -0.65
